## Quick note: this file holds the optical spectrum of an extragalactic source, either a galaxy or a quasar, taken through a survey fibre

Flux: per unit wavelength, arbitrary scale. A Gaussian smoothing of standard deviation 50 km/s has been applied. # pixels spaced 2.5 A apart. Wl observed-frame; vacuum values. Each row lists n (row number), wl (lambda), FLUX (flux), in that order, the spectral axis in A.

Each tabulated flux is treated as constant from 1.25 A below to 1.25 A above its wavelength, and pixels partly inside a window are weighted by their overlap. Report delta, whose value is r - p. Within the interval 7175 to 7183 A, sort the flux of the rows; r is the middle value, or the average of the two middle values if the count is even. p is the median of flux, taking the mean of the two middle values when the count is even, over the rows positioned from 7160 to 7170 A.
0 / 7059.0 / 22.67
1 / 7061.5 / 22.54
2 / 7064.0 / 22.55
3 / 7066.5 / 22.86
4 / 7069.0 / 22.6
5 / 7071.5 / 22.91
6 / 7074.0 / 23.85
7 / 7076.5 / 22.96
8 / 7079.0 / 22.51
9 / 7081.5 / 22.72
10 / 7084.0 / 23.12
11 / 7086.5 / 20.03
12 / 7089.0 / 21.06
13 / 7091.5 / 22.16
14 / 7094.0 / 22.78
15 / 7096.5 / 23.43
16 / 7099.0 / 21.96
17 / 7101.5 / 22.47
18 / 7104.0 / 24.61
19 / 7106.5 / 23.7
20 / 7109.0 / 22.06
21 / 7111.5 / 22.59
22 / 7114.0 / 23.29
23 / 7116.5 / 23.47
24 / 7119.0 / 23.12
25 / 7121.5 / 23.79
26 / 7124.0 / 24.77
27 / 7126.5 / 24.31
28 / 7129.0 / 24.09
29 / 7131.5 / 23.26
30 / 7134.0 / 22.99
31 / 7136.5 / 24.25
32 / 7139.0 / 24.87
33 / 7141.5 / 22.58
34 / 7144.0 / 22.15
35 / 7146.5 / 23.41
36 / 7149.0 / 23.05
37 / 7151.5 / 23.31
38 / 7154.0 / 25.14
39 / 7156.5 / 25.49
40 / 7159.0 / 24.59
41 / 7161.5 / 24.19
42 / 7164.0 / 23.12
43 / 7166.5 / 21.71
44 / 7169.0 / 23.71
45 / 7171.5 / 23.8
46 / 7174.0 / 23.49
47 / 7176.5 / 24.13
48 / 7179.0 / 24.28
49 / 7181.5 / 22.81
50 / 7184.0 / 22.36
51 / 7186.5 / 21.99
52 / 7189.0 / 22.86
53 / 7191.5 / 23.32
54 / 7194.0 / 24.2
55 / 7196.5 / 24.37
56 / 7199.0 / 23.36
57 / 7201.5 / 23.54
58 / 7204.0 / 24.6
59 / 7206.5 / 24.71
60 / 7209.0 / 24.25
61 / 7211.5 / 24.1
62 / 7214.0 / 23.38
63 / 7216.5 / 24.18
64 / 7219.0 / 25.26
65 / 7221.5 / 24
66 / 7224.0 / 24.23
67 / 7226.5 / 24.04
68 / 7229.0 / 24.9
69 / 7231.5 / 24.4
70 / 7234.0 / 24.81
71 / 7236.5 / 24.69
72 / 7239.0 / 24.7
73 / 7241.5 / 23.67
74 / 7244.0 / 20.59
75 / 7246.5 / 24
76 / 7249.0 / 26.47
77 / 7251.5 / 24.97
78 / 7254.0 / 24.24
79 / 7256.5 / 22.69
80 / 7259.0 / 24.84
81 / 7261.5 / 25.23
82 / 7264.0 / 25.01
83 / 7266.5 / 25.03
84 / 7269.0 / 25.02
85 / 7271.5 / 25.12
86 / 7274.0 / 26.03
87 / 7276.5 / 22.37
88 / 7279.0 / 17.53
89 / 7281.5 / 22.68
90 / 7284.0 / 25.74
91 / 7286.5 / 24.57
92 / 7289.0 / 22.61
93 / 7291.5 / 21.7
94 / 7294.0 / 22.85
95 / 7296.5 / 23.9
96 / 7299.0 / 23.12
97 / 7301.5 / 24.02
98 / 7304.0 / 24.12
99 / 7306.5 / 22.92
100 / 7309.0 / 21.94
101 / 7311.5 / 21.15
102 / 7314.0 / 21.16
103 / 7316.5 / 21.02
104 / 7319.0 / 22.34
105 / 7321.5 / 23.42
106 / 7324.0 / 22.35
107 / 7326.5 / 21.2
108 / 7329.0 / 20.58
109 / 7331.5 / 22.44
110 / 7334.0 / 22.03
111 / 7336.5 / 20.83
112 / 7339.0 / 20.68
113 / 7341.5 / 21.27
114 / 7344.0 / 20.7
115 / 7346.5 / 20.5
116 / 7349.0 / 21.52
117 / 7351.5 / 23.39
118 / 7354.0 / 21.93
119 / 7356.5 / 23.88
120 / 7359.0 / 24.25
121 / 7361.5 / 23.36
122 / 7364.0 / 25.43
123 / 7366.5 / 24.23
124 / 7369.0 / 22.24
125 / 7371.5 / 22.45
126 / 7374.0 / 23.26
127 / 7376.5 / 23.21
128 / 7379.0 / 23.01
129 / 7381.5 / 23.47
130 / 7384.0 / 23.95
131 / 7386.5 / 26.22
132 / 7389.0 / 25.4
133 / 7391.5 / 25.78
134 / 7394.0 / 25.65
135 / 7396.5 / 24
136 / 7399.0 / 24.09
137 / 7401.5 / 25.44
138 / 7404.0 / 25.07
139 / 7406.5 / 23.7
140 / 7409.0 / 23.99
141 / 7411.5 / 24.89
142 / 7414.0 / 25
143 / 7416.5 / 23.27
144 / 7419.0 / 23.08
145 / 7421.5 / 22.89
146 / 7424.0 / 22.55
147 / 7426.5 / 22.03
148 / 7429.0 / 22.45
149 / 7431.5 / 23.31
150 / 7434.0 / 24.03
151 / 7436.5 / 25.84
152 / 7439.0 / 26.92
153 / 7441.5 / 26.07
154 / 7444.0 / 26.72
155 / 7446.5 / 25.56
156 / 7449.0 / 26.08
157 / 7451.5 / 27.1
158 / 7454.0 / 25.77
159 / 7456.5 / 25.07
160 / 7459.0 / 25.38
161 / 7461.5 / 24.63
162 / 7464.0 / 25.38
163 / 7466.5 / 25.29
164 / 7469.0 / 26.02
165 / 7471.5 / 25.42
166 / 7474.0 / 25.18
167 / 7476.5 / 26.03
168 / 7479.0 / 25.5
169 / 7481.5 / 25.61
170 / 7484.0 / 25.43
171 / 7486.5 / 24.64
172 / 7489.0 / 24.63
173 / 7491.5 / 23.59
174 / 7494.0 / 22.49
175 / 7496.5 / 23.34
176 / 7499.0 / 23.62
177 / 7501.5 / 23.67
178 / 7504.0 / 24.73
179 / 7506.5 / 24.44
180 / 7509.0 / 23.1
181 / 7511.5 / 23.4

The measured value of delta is 0.7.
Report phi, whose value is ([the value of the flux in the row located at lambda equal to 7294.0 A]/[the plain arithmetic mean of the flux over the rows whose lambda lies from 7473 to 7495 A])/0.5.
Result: 1.84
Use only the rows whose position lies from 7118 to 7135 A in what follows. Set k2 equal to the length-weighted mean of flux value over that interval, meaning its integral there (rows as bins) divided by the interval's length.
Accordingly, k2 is 23.8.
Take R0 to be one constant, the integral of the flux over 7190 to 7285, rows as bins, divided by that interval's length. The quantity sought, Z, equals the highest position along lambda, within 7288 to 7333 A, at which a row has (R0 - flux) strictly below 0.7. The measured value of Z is 7321.5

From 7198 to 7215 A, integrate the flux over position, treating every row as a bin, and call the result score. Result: 408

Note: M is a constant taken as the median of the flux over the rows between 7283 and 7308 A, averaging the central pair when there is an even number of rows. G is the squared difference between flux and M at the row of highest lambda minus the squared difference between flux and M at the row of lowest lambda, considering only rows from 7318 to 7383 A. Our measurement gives -1.4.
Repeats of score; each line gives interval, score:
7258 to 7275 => 428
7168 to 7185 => 400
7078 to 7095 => 375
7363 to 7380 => 397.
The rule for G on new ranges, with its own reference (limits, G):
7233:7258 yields -1.0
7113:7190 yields 0.4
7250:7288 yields -1.0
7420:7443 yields 6.2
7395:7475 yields 2.5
